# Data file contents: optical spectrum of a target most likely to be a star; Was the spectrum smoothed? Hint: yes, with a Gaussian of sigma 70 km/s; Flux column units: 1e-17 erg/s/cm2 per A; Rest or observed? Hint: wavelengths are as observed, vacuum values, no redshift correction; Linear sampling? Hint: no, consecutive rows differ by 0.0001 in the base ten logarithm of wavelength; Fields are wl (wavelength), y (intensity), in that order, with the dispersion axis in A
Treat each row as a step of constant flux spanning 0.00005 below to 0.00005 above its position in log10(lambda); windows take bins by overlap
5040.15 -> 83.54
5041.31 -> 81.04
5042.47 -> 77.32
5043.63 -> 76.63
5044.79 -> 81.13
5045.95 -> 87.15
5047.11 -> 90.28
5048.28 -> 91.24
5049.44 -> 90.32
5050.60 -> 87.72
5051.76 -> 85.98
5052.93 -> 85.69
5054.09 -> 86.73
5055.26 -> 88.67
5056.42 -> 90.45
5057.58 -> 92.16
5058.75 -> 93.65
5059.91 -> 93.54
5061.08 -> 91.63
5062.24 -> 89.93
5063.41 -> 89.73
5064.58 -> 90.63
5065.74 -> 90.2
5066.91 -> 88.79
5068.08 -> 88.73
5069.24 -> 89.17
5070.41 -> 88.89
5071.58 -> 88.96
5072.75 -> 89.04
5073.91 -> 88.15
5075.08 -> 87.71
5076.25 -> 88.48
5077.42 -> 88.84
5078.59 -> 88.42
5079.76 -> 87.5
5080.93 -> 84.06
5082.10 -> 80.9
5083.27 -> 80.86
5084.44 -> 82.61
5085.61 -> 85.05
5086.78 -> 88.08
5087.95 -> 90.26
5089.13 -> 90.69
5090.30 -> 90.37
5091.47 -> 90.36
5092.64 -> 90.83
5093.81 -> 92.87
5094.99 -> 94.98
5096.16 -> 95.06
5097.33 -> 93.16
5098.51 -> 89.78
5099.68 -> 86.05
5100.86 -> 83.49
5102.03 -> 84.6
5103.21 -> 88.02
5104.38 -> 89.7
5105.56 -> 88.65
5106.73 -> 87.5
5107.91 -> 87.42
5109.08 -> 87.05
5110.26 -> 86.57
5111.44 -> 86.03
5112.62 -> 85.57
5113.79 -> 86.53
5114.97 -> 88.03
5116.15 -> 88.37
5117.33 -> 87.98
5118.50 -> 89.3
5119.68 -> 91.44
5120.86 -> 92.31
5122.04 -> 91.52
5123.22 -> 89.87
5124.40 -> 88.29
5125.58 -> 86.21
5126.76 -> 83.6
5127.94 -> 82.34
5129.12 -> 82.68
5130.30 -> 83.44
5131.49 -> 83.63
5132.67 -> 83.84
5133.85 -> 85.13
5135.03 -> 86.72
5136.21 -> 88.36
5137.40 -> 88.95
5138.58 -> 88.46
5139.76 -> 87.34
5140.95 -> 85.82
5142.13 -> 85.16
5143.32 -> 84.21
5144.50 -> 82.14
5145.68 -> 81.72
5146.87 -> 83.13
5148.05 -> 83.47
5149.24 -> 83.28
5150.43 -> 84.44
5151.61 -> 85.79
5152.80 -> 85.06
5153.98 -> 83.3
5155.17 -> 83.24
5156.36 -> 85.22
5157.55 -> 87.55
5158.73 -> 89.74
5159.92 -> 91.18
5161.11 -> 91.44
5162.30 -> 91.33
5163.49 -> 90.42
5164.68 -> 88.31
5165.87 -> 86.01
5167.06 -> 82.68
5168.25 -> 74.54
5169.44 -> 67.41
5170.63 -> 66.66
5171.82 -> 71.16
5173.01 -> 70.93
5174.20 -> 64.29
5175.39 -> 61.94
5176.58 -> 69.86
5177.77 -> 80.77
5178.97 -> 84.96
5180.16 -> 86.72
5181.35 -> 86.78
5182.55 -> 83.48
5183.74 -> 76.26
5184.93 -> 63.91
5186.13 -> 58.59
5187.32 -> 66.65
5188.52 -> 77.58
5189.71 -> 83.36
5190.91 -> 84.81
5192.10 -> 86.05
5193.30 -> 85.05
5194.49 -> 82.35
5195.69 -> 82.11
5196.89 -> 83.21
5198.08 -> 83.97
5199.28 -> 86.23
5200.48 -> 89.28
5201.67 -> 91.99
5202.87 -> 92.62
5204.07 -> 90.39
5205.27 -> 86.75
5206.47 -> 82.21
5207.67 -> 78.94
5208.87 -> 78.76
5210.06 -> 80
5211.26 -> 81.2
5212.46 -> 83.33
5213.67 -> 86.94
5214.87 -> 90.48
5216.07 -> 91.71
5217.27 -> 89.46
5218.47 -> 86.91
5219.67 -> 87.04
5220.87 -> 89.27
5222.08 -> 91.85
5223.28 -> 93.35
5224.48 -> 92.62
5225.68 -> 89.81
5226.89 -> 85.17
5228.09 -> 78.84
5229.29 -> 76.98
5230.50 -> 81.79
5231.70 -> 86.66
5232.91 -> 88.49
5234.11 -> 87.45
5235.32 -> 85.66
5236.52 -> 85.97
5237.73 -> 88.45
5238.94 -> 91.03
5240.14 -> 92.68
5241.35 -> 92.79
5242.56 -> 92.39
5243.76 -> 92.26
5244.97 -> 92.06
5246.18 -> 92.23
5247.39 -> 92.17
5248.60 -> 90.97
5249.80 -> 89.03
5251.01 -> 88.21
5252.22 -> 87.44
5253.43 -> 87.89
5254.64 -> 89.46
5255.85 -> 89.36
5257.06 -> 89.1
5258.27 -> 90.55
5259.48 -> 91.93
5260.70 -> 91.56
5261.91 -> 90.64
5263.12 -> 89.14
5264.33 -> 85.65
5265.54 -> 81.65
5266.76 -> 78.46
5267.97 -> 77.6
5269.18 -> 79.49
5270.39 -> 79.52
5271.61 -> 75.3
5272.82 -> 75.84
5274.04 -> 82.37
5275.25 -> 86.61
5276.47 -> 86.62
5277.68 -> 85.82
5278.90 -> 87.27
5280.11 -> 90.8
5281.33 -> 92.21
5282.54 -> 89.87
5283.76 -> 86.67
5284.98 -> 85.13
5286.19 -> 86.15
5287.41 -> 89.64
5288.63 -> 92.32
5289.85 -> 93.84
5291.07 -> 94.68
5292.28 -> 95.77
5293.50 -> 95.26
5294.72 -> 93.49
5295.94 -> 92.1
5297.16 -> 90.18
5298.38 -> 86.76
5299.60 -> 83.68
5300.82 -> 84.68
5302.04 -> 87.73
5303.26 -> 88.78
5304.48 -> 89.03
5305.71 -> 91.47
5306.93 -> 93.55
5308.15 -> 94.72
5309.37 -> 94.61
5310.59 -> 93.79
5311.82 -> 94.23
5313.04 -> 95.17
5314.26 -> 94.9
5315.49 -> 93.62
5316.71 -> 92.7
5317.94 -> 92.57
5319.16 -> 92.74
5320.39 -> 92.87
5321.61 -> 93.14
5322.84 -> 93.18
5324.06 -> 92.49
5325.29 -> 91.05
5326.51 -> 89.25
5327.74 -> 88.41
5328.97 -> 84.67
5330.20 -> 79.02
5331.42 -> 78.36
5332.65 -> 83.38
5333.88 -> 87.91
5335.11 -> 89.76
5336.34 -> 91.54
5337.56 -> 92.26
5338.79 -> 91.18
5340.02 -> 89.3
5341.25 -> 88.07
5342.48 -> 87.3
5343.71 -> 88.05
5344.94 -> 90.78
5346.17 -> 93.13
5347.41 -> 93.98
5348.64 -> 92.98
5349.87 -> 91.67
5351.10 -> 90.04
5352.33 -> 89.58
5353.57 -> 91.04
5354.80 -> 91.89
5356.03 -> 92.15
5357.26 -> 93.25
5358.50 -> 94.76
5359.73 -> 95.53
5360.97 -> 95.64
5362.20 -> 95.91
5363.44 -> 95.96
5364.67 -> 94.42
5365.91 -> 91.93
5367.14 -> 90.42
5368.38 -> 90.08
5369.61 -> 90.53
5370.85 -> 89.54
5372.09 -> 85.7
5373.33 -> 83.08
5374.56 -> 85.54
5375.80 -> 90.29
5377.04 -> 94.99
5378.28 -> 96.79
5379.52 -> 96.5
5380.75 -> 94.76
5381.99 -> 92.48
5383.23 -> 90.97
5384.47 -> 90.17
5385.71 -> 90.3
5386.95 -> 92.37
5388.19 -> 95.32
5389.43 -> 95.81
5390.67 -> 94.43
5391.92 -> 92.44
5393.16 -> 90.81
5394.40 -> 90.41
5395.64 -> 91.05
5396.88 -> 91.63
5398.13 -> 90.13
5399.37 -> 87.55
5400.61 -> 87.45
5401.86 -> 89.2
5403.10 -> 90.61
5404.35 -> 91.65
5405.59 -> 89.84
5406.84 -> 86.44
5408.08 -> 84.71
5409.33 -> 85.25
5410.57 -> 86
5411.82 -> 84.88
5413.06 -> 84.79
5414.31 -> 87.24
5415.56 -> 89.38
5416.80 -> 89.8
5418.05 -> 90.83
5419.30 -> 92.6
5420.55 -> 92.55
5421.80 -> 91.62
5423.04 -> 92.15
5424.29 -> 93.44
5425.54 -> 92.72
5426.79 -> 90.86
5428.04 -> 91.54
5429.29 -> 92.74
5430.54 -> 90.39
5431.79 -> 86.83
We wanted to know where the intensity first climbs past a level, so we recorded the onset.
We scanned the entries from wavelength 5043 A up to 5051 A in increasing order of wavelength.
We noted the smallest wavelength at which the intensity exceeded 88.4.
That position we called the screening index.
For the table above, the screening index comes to 5047.11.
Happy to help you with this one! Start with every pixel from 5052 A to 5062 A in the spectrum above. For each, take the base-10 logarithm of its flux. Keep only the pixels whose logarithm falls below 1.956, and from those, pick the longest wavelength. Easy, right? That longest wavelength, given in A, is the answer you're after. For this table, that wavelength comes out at 5055.26 A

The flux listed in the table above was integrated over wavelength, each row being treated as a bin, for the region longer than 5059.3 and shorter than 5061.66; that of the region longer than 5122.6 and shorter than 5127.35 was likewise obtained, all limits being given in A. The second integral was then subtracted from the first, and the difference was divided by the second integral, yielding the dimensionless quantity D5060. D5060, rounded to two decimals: -0.47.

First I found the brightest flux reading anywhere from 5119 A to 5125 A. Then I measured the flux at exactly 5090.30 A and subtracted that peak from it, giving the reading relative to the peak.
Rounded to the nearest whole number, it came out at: -2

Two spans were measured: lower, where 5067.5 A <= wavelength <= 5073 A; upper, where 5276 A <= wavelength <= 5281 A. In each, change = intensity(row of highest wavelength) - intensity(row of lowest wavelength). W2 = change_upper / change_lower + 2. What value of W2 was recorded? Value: 15.5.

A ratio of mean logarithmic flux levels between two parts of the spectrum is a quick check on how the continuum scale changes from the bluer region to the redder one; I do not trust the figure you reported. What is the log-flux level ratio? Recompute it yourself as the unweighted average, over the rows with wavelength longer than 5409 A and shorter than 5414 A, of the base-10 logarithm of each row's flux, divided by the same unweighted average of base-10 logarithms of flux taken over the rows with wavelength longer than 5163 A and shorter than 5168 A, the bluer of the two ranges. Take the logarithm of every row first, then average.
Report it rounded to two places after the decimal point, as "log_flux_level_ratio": 1.00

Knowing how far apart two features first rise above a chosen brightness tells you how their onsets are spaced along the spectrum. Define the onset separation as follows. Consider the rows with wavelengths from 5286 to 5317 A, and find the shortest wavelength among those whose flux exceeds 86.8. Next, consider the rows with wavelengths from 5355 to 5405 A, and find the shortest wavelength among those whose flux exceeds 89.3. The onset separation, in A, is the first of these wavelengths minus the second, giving -68.6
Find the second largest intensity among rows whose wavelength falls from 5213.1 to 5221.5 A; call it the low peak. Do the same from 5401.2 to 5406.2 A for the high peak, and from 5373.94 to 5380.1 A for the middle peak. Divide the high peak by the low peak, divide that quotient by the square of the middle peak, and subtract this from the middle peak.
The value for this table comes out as 96.5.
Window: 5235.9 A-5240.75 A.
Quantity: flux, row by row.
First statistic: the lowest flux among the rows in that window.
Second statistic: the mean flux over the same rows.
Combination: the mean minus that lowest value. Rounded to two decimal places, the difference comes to 3.56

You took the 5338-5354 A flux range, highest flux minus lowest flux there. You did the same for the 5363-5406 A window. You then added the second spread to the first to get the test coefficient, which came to 20.4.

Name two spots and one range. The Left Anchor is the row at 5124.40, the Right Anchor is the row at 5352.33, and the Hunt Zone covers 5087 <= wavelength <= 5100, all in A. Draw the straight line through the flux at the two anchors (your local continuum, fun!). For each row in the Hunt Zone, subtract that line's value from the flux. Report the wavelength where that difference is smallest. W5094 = 5099.68 A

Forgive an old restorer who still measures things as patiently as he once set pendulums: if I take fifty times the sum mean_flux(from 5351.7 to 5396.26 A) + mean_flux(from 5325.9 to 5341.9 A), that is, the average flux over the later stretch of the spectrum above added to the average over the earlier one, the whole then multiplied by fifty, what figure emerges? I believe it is 8965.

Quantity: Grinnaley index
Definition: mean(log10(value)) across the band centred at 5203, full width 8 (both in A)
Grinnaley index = 1.95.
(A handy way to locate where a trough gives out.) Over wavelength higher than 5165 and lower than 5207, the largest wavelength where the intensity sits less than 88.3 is 5206.47 A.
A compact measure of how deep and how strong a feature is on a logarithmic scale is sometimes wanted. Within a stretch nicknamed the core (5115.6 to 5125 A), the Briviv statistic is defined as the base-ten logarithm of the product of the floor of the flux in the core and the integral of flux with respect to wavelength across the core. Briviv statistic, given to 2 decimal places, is 4.87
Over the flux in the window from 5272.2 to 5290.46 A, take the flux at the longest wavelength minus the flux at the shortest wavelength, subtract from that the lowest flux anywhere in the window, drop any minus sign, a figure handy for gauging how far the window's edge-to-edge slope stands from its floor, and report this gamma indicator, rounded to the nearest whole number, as 58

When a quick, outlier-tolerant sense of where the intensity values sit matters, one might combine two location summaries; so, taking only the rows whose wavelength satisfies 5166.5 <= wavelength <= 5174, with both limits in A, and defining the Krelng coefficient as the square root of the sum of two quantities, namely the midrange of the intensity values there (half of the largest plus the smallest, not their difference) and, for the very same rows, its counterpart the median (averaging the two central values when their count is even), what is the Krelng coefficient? 12.1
